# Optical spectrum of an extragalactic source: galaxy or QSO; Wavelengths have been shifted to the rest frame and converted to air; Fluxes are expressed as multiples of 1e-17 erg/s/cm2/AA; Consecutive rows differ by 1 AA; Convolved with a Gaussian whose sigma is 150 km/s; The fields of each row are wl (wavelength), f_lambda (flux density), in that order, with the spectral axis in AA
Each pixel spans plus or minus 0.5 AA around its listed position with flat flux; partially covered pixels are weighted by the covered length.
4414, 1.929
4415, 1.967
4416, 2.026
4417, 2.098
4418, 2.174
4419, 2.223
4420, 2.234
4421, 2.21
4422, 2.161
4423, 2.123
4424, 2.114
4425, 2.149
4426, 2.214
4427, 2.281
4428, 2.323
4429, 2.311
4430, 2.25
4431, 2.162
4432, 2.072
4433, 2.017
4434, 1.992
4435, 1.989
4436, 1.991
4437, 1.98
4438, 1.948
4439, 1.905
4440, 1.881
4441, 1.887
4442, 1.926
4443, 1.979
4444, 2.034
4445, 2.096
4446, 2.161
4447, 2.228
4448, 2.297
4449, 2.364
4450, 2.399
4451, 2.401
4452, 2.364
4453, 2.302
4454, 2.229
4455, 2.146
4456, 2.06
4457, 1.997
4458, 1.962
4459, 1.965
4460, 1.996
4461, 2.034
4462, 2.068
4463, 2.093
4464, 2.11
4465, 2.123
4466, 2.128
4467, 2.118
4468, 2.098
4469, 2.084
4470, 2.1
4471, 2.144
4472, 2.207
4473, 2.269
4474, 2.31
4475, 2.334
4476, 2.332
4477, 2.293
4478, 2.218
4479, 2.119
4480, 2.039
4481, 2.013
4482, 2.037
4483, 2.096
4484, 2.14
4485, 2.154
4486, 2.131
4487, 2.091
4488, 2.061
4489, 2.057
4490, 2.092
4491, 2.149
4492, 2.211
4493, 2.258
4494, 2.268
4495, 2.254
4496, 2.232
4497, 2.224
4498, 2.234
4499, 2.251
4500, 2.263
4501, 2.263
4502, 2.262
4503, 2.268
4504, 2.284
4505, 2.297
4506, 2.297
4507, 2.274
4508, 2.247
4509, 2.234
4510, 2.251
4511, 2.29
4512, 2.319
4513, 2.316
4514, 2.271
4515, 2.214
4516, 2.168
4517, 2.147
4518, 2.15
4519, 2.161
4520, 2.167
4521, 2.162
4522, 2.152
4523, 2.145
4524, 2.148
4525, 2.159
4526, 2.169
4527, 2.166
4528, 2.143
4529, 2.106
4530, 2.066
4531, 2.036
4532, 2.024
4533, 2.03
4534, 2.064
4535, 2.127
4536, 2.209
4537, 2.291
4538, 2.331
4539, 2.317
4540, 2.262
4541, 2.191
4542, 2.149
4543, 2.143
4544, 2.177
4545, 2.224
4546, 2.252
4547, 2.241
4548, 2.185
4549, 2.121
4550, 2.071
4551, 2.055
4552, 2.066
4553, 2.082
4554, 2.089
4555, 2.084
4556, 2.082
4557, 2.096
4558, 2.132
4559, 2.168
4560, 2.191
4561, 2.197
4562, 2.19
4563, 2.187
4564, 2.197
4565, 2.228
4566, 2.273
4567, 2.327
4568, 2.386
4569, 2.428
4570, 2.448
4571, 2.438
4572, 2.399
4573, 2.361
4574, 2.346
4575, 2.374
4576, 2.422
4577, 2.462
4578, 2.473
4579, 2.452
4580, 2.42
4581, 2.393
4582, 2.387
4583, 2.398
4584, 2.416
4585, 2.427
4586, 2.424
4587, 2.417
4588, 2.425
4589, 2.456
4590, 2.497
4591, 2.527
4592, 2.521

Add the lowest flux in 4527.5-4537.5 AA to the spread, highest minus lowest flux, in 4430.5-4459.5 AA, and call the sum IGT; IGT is 2.54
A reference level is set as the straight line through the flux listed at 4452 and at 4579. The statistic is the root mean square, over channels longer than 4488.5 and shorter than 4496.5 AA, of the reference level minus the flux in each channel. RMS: 0.22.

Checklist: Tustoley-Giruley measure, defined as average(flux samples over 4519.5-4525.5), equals 2.16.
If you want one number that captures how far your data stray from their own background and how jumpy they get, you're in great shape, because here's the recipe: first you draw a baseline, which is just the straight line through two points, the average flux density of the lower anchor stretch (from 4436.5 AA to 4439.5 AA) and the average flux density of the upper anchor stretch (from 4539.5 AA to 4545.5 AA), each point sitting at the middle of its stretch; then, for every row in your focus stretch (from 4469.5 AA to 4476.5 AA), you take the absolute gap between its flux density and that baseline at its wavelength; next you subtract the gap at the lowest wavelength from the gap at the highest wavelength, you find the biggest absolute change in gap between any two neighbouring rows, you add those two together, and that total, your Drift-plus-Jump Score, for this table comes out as 0.28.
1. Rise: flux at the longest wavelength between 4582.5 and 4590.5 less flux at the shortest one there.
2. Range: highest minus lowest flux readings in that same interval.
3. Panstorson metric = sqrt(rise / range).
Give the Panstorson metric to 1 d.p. 1.0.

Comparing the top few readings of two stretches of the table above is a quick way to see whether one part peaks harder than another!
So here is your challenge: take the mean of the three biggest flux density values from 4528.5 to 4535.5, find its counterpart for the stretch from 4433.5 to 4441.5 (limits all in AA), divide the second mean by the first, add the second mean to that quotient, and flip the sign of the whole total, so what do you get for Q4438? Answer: -2.94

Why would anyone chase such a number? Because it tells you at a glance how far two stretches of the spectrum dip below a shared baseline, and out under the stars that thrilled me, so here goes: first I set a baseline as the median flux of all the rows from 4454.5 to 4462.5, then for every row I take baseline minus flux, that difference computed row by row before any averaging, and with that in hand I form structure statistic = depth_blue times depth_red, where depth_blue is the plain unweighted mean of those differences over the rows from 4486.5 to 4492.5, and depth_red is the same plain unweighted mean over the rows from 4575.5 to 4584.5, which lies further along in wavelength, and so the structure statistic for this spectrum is 0.039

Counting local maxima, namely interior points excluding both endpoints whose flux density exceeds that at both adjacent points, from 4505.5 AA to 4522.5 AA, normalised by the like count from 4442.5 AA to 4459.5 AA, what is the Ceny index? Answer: 2.0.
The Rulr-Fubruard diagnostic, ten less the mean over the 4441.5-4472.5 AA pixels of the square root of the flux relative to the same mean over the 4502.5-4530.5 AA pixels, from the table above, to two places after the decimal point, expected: 9.02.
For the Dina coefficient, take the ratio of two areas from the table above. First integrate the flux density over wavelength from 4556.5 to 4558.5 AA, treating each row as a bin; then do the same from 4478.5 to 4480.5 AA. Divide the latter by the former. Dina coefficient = 0.983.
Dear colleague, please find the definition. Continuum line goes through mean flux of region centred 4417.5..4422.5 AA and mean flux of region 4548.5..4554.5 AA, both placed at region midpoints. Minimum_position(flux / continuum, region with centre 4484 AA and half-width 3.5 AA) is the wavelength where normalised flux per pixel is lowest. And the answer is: 4481 AA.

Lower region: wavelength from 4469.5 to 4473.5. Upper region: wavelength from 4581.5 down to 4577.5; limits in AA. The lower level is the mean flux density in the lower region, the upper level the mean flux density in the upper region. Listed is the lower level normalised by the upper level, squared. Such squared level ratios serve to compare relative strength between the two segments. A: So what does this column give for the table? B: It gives 0.80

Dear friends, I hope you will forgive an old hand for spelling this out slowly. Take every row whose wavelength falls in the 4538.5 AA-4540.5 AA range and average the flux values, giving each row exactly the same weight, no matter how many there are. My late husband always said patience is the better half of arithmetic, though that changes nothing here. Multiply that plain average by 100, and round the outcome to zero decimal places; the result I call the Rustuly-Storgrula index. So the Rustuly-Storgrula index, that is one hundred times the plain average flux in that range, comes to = 229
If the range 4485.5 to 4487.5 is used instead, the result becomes 211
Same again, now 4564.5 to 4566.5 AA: 225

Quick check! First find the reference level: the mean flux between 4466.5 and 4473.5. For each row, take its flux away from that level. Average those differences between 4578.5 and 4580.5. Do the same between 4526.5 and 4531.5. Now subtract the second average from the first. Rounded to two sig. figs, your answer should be -0.33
